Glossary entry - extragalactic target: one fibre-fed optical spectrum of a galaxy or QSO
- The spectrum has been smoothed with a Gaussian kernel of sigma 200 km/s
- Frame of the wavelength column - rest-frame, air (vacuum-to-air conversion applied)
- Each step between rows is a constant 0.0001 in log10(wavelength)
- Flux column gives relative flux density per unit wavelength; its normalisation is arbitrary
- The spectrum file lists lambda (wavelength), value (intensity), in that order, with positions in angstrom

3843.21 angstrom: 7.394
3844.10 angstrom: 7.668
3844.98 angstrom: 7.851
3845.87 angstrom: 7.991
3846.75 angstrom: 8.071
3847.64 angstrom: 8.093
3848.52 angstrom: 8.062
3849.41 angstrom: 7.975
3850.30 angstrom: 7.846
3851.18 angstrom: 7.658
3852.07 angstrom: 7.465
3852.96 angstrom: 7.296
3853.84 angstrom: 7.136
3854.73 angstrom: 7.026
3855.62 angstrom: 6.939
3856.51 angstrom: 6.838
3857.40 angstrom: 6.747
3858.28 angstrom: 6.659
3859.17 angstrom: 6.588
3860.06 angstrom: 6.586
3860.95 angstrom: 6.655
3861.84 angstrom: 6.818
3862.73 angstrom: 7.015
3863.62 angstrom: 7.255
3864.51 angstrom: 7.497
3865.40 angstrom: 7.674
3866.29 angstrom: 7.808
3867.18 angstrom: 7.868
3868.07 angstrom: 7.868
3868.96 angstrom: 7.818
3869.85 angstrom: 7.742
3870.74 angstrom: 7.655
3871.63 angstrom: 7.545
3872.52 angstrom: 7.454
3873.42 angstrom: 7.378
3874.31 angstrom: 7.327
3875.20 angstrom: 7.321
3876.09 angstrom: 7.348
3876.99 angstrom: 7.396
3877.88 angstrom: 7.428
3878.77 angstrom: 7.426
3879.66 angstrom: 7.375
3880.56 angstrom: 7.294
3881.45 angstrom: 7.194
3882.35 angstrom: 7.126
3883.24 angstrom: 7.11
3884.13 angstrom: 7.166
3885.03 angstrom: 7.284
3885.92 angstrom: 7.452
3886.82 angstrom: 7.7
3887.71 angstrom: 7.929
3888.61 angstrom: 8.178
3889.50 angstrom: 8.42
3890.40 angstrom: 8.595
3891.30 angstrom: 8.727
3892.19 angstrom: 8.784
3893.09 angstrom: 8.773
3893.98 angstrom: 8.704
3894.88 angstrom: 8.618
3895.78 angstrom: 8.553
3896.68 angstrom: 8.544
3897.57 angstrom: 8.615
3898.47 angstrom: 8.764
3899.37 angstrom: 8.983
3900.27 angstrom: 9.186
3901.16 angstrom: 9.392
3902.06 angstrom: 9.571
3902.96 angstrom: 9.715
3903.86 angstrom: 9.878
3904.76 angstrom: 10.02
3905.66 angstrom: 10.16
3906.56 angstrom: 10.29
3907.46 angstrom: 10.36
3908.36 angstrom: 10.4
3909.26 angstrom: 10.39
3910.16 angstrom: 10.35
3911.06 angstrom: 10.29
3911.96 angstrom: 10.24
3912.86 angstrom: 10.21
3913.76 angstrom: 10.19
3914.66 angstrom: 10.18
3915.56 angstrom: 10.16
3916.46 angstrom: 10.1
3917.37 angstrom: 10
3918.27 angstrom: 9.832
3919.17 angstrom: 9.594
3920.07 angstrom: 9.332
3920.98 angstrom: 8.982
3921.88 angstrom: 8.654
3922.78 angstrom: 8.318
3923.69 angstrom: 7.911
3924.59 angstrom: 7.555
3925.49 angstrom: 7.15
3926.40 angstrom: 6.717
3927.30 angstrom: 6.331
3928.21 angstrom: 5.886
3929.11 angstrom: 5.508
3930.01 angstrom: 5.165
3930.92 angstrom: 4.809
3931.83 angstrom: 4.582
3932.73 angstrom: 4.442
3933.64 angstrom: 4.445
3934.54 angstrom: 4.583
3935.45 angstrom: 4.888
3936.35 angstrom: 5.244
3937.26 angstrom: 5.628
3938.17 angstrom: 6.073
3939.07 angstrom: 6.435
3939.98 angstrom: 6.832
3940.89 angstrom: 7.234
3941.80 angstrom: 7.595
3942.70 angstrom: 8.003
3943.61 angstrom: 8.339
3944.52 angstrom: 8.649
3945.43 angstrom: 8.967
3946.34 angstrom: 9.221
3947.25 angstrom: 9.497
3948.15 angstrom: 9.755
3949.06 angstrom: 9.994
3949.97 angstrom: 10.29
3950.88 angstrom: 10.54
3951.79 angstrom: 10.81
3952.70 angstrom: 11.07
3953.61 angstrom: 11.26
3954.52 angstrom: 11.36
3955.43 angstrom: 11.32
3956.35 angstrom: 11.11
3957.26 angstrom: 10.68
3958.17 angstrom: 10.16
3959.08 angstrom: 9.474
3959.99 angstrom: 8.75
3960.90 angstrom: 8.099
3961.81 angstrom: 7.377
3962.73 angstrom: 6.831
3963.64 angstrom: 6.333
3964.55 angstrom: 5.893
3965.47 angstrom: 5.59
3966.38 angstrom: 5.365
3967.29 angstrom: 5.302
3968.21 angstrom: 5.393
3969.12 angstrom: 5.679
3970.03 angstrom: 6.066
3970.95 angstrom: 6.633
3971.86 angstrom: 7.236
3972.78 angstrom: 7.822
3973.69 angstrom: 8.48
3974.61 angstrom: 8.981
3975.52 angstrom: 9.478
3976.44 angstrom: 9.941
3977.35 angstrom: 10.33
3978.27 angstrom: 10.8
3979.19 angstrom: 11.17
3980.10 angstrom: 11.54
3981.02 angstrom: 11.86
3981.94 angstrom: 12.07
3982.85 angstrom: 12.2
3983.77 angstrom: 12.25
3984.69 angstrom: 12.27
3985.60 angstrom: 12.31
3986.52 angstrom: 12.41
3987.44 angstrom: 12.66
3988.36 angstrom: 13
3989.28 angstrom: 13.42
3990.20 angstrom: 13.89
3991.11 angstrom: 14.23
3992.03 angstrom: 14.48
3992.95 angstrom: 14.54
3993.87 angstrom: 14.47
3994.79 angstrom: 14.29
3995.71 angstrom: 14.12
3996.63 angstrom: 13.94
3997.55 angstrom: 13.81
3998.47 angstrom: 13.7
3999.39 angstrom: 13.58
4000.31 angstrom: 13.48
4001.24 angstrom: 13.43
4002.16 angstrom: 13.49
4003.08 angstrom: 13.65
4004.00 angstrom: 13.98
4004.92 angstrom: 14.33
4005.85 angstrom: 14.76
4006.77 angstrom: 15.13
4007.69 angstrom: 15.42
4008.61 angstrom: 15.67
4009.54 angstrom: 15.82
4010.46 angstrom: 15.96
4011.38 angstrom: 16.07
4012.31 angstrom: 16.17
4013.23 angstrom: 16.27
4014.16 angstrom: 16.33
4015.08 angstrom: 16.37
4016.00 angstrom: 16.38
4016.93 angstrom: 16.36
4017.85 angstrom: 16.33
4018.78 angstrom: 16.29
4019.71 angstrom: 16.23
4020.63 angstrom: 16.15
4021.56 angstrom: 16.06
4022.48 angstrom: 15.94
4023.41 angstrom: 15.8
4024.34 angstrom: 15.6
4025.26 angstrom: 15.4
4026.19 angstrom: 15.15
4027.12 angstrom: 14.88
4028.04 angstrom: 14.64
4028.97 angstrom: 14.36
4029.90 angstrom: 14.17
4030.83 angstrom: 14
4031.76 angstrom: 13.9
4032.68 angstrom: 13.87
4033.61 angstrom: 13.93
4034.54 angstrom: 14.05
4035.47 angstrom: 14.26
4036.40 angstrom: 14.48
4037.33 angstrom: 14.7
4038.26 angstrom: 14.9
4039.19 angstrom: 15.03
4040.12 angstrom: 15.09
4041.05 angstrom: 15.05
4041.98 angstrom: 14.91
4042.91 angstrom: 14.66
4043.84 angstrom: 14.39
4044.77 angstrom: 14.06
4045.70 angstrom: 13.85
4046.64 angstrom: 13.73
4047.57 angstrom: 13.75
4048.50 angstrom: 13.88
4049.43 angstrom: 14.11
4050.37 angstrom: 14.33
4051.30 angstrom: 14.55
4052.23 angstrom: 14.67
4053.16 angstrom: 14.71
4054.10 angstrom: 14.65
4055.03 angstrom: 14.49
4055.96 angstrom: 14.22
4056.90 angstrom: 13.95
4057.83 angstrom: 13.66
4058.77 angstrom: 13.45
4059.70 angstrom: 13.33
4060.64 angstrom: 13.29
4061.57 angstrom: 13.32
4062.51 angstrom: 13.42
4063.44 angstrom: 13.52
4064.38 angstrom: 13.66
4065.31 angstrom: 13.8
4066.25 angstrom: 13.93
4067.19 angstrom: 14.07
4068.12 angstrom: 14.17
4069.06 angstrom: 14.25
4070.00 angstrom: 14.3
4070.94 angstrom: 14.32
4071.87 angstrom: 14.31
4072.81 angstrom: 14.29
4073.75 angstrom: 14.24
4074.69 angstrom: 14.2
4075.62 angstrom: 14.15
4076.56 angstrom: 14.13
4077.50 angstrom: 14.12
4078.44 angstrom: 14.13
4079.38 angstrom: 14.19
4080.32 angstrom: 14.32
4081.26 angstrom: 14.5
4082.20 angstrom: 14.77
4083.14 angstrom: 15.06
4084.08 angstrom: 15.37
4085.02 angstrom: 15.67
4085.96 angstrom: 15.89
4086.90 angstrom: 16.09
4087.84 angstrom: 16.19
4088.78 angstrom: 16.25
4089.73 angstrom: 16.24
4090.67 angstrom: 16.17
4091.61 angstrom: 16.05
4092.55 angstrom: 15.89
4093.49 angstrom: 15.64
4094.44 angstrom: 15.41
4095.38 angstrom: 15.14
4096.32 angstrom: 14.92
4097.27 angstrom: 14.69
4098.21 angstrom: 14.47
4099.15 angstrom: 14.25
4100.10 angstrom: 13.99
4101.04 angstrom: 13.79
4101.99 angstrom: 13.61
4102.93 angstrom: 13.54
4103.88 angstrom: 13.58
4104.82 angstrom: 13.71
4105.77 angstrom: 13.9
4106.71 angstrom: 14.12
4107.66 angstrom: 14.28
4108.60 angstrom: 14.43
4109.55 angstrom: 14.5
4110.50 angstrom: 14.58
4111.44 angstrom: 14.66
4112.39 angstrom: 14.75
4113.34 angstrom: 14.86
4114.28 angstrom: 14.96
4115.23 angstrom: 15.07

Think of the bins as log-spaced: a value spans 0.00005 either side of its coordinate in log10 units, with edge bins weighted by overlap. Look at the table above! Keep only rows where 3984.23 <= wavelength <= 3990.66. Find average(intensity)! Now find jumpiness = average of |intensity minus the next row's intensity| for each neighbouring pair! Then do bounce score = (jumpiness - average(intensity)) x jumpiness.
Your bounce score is -3.40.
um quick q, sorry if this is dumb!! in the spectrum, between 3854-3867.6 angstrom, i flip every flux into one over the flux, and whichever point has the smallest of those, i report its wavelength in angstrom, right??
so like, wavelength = 3867.18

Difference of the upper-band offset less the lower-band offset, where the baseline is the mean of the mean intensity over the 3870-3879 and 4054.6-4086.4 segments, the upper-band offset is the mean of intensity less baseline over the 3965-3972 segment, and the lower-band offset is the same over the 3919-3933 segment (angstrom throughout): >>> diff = -1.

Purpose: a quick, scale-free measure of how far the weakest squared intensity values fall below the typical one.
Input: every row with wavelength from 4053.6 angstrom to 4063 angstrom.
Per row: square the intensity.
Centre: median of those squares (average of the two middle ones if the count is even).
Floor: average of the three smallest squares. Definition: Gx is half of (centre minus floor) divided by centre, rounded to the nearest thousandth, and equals 0.018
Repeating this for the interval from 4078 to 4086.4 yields 0.037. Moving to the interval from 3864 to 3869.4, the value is 0.019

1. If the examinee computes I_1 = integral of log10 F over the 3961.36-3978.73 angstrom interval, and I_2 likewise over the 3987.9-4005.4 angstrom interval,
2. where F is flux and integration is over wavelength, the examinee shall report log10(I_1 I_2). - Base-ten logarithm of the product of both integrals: 2.47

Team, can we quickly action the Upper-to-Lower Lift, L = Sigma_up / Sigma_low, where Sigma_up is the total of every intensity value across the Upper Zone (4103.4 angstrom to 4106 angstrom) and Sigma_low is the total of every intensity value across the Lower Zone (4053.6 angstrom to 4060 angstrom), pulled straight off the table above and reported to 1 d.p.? 0.4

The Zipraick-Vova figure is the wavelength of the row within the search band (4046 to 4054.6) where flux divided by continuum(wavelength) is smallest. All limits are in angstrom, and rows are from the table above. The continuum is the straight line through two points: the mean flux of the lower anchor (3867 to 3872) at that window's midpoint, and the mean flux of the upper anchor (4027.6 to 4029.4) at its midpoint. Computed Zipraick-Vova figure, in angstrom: 4047.57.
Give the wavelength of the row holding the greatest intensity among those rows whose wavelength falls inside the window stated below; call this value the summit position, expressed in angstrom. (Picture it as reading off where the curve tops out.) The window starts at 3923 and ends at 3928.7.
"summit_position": 3923.69 angstrom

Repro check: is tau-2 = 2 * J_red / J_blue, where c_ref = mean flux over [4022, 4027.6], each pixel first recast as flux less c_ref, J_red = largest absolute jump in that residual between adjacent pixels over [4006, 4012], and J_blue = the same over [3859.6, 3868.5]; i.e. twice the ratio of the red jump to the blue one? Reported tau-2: 2.4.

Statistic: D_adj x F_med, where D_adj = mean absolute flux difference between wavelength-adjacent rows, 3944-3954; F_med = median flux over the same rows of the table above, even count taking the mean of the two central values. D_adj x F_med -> 2.61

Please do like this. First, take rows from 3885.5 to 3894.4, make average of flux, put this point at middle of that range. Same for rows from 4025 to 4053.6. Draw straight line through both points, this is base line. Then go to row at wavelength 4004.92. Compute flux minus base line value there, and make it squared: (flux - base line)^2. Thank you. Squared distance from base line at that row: 1.7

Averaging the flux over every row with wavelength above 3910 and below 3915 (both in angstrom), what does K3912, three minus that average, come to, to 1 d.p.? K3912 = -7.2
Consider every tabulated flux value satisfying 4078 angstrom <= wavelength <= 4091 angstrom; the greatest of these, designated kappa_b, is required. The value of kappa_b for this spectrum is 16.25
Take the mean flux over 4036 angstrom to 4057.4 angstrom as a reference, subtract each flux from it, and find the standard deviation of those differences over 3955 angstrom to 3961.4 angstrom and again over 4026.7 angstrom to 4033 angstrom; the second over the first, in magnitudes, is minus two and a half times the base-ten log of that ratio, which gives 1.2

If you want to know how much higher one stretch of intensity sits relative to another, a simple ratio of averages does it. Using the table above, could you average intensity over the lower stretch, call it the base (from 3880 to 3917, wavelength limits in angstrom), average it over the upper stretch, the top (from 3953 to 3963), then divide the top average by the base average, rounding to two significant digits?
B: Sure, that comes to 1.1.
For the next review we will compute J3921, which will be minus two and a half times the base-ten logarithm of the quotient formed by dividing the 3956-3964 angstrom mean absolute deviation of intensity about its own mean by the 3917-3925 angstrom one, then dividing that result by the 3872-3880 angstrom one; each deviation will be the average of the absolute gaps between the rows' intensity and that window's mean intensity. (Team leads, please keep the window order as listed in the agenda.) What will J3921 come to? -4.3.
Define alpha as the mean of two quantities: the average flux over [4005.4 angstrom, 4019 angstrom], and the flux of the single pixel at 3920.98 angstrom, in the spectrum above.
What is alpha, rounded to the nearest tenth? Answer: 12.5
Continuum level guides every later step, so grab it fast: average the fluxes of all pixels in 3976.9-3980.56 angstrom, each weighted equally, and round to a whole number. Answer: 11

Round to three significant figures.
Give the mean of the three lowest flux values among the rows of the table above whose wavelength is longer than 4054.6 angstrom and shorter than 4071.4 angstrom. 13.3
